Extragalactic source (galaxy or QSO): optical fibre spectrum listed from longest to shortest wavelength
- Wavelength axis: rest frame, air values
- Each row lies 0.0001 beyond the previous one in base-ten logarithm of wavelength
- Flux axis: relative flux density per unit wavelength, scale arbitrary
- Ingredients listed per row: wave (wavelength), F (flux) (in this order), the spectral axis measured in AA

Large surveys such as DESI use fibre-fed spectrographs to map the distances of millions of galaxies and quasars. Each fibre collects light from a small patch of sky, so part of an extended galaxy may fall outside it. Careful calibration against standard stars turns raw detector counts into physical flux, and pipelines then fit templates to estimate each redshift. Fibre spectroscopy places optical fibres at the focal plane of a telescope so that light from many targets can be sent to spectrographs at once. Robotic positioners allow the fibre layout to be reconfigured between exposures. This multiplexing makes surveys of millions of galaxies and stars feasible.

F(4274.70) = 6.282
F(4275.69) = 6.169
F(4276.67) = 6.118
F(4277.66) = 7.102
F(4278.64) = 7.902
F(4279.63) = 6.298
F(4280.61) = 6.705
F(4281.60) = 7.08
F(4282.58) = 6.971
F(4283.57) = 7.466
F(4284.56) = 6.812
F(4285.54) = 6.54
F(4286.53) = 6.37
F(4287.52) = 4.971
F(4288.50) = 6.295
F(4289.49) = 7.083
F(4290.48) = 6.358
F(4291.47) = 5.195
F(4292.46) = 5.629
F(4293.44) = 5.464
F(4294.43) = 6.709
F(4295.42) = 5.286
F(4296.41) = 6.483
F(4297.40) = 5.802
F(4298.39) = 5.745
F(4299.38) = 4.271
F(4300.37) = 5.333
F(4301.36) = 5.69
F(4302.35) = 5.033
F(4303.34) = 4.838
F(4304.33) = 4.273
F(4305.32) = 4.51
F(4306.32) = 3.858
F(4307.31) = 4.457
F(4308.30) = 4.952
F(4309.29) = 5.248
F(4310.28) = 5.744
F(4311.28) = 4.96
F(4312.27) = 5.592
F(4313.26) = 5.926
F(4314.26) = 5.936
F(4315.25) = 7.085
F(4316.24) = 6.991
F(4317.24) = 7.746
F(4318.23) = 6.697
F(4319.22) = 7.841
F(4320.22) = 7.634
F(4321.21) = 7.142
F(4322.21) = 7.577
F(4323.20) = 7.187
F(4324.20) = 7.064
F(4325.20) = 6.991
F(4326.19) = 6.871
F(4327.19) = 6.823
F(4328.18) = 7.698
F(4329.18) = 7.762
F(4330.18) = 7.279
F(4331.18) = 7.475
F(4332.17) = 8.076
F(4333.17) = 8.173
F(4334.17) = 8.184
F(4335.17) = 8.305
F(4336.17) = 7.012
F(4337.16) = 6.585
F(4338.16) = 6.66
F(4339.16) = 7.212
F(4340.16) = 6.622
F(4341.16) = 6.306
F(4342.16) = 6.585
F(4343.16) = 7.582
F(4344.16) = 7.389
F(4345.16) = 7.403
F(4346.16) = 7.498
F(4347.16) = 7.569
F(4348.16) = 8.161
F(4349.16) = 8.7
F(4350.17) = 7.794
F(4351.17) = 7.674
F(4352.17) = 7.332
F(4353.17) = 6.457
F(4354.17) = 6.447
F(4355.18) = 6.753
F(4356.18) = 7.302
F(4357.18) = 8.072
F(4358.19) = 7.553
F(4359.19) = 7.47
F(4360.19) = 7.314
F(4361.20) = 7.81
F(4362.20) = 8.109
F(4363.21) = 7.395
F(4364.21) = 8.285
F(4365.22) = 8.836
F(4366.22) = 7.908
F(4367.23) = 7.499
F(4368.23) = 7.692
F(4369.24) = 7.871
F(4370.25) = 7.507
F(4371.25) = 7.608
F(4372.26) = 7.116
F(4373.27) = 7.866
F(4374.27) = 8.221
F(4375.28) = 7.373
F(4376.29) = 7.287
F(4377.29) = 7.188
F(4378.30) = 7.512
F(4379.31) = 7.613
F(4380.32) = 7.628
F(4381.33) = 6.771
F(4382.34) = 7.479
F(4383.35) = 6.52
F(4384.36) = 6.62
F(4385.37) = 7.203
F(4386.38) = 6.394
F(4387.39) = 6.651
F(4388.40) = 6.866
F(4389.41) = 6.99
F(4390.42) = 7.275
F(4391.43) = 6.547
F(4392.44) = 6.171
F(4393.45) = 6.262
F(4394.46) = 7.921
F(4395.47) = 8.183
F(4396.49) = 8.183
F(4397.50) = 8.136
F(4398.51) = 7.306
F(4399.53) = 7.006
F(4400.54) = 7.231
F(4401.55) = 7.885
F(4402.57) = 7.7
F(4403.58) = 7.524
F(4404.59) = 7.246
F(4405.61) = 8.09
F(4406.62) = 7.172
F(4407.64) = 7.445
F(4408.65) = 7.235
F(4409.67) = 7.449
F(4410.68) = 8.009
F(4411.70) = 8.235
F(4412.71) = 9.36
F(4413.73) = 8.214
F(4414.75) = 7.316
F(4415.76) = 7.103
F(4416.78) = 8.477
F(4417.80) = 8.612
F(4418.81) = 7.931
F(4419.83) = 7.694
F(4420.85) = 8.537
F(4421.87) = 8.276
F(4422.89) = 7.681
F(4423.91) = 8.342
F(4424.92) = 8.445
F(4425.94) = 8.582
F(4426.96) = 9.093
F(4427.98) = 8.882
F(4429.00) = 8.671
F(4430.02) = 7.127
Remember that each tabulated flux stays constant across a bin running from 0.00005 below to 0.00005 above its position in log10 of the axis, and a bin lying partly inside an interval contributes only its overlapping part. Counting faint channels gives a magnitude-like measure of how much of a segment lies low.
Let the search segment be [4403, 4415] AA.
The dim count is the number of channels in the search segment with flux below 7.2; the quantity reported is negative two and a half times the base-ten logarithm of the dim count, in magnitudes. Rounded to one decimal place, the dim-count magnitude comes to 0.0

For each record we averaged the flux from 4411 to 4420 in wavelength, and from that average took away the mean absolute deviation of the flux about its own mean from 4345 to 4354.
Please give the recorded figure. 7.7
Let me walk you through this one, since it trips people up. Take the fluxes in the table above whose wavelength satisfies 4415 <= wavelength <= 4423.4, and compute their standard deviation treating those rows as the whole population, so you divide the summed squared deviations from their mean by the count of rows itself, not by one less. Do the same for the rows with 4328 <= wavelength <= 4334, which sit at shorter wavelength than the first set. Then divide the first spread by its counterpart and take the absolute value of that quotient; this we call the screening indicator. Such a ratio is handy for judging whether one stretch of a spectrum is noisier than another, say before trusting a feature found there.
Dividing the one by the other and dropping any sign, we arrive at 1.6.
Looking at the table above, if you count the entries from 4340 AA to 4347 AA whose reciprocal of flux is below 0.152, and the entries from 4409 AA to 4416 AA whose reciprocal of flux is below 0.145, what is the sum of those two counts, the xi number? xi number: 13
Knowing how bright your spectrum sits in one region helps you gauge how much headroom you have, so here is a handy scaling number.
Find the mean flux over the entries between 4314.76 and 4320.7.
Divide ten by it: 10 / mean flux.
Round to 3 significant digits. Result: 1.36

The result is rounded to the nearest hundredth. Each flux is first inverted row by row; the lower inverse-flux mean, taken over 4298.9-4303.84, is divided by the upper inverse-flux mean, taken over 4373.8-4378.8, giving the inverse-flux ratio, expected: 1.50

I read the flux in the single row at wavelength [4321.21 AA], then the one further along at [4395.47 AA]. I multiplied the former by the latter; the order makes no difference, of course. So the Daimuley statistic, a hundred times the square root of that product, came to 764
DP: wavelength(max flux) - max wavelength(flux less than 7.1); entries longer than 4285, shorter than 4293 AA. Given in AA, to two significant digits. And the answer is -3.0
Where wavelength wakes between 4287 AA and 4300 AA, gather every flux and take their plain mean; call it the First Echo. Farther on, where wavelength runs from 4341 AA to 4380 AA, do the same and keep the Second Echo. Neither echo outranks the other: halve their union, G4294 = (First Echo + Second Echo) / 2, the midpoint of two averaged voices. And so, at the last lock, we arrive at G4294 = 6.67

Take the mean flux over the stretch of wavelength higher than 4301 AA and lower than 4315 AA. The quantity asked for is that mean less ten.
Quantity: -4.9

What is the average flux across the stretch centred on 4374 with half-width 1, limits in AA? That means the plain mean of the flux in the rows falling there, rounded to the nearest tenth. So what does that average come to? 8.0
